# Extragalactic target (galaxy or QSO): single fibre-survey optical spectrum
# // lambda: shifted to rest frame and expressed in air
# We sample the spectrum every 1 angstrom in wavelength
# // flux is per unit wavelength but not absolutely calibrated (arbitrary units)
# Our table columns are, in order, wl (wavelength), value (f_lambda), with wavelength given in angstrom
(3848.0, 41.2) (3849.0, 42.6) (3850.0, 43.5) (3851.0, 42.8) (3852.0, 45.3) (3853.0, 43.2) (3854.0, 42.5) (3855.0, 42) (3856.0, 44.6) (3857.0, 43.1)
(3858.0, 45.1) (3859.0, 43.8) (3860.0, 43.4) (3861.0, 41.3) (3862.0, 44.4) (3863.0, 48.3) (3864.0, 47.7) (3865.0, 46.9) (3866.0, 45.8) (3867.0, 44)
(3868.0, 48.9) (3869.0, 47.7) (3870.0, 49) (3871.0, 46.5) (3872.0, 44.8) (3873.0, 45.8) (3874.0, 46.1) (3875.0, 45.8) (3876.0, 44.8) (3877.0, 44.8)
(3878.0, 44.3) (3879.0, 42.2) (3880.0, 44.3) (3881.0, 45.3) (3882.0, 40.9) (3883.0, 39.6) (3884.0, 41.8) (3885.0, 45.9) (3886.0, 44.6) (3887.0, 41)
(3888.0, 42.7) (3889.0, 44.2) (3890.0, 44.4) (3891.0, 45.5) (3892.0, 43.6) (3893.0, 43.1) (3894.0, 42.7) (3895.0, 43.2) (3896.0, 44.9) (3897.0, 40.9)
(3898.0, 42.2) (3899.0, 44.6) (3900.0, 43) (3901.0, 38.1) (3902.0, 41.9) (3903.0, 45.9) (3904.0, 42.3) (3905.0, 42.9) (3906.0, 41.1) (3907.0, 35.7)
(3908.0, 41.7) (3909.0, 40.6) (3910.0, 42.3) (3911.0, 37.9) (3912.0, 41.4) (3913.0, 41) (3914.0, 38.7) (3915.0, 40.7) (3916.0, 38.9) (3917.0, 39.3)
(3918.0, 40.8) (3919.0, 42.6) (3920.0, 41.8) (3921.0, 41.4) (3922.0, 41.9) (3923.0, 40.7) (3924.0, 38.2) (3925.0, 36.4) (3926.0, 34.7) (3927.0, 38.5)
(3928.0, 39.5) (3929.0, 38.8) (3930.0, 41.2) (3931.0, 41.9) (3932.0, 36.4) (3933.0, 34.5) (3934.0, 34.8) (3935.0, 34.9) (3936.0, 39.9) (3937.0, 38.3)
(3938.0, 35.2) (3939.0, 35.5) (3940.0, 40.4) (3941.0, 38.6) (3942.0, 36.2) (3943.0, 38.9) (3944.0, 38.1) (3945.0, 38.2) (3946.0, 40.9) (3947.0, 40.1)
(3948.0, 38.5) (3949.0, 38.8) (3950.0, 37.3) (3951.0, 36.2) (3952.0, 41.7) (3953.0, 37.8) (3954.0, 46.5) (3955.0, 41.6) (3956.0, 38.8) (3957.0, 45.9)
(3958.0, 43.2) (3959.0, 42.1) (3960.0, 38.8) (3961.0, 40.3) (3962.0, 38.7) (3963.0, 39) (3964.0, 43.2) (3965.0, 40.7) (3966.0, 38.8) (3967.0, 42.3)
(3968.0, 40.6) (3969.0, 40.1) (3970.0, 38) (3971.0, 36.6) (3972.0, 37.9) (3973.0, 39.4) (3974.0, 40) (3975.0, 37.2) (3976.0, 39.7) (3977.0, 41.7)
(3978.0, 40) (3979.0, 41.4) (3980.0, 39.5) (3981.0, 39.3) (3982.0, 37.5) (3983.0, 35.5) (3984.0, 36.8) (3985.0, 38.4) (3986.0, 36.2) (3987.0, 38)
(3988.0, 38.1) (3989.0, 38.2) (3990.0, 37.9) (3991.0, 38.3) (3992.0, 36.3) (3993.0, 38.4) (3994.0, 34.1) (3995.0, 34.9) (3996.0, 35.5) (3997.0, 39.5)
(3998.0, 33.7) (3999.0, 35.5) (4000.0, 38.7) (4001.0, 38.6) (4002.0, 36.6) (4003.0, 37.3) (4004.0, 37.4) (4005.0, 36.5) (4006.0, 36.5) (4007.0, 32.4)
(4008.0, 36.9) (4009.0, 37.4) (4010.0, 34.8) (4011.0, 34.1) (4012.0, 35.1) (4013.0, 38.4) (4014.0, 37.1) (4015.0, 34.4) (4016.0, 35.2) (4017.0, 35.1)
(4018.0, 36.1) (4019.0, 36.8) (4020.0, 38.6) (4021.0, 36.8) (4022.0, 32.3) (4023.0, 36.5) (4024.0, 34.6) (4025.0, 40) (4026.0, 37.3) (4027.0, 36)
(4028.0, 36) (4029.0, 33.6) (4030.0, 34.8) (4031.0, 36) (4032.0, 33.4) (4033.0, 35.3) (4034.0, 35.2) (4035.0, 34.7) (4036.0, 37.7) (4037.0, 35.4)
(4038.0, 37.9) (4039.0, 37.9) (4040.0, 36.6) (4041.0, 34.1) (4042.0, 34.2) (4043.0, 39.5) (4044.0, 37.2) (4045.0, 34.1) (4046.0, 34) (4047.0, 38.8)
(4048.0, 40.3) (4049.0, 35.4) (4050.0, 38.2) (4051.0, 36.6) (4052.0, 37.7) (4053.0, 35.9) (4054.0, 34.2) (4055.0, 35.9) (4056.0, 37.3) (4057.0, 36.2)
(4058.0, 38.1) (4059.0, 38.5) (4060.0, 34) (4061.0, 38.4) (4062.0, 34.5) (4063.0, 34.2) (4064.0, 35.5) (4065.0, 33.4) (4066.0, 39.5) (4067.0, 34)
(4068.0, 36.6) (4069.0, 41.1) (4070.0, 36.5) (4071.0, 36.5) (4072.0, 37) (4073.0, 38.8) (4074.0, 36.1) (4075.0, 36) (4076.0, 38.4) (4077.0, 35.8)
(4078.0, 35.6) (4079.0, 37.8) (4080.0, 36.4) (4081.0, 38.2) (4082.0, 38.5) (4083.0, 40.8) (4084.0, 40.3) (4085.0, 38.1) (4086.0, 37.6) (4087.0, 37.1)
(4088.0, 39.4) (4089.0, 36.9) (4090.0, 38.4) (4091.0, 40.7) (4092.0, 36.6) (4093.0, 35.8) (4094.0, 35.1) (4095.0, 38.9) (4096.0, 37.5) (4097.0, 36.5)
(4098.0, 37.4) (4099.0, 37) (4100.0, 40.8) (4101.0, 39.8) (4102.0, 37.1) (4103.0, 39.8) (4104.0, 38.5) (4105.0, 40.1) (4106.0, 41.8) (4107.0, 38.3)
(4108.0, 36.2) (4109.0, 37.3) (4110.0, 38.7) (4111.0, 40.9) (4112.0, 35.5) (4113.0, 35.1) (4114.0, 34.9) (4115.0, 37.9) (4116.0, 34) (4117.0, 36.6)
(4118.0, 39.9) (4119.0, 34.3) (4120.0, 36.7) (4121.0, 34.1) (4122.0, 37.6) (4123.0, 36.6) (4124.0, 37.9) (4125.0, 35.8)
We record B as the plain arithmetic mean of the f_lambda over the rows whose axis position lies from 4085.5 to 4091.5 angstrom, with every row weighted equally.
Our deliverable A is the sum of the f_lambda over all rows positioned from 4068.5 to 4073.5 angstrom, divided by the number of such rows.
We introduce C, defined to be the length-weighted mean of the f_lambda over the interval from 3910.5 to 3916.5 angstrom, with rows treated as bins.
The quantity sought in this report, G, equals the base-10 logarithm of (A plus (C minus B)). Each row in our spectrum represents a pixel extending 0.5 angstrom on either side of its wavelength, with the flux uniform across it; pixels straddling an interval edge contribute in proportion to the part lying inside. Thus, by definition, 1.60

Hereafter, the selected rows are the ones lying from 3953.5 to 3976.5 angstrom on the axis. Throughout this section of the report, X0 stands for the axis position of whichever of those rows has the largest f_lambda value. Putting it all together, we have 3954.0 angstrom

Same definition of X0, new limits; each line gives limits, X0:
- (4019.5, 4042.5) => 4025.0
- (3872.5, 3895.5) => 3874.0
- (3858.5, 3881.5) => 3870.0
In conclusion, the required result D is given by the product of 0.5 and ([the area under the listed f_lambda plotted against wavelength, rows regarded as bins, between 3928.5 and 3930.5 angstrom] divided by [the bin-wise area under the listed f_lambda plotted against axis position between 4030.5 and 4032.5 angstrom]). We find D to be 0.58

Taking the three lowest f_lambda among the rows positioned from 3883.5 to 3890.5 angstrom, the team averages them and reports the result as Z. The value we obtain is 42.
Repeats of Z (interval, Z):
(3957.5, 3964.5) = 39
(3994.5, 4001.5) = 35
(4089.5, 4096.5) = 36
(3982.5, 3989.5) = 36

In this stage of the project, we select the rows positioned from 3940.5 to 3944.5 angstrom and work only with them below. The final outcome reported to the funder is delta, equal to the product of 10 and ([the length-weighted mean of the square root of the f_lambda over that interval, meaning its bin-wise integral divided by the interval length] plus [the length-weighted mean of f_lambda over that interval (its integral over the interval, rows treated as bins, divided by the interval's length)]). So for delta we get 441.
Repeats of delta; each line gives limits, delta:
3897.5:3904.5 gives 491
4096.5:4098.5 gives 430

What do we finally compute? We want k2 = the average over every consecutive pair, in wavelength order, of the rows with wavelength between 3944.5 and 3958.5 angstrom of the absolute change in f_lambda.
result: 3.4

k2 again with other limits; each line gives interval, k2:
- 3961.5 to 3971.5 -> 2.0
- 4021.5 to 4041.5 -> 1.9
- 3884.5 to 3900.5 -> 1.6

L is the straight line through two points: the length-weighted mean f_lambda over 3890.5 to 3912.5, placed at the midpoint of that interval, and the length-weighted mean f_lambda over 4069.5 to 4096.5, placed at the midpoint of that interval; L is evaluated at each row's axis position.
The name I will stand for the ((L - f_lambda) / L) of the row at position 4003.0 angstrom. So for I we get 0.057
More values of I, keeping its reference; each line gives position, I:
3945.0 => 0.068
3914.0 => 0.073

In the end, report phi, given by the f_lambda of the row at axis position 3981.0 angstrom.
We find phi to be 39.3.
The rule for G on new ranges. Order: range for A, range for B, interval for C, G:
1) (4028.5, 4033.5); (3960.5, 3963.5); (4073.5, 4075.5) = 1.50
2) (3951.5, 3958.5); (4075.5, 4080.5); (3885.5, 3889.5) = 1.69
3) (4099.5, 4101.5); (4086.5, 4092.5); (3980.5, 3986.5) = 1.60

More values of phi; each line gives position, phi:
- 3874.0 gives 46.1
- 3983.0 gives 35.5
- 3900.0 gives 43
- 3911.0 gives 37.9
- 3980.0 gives 39.5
